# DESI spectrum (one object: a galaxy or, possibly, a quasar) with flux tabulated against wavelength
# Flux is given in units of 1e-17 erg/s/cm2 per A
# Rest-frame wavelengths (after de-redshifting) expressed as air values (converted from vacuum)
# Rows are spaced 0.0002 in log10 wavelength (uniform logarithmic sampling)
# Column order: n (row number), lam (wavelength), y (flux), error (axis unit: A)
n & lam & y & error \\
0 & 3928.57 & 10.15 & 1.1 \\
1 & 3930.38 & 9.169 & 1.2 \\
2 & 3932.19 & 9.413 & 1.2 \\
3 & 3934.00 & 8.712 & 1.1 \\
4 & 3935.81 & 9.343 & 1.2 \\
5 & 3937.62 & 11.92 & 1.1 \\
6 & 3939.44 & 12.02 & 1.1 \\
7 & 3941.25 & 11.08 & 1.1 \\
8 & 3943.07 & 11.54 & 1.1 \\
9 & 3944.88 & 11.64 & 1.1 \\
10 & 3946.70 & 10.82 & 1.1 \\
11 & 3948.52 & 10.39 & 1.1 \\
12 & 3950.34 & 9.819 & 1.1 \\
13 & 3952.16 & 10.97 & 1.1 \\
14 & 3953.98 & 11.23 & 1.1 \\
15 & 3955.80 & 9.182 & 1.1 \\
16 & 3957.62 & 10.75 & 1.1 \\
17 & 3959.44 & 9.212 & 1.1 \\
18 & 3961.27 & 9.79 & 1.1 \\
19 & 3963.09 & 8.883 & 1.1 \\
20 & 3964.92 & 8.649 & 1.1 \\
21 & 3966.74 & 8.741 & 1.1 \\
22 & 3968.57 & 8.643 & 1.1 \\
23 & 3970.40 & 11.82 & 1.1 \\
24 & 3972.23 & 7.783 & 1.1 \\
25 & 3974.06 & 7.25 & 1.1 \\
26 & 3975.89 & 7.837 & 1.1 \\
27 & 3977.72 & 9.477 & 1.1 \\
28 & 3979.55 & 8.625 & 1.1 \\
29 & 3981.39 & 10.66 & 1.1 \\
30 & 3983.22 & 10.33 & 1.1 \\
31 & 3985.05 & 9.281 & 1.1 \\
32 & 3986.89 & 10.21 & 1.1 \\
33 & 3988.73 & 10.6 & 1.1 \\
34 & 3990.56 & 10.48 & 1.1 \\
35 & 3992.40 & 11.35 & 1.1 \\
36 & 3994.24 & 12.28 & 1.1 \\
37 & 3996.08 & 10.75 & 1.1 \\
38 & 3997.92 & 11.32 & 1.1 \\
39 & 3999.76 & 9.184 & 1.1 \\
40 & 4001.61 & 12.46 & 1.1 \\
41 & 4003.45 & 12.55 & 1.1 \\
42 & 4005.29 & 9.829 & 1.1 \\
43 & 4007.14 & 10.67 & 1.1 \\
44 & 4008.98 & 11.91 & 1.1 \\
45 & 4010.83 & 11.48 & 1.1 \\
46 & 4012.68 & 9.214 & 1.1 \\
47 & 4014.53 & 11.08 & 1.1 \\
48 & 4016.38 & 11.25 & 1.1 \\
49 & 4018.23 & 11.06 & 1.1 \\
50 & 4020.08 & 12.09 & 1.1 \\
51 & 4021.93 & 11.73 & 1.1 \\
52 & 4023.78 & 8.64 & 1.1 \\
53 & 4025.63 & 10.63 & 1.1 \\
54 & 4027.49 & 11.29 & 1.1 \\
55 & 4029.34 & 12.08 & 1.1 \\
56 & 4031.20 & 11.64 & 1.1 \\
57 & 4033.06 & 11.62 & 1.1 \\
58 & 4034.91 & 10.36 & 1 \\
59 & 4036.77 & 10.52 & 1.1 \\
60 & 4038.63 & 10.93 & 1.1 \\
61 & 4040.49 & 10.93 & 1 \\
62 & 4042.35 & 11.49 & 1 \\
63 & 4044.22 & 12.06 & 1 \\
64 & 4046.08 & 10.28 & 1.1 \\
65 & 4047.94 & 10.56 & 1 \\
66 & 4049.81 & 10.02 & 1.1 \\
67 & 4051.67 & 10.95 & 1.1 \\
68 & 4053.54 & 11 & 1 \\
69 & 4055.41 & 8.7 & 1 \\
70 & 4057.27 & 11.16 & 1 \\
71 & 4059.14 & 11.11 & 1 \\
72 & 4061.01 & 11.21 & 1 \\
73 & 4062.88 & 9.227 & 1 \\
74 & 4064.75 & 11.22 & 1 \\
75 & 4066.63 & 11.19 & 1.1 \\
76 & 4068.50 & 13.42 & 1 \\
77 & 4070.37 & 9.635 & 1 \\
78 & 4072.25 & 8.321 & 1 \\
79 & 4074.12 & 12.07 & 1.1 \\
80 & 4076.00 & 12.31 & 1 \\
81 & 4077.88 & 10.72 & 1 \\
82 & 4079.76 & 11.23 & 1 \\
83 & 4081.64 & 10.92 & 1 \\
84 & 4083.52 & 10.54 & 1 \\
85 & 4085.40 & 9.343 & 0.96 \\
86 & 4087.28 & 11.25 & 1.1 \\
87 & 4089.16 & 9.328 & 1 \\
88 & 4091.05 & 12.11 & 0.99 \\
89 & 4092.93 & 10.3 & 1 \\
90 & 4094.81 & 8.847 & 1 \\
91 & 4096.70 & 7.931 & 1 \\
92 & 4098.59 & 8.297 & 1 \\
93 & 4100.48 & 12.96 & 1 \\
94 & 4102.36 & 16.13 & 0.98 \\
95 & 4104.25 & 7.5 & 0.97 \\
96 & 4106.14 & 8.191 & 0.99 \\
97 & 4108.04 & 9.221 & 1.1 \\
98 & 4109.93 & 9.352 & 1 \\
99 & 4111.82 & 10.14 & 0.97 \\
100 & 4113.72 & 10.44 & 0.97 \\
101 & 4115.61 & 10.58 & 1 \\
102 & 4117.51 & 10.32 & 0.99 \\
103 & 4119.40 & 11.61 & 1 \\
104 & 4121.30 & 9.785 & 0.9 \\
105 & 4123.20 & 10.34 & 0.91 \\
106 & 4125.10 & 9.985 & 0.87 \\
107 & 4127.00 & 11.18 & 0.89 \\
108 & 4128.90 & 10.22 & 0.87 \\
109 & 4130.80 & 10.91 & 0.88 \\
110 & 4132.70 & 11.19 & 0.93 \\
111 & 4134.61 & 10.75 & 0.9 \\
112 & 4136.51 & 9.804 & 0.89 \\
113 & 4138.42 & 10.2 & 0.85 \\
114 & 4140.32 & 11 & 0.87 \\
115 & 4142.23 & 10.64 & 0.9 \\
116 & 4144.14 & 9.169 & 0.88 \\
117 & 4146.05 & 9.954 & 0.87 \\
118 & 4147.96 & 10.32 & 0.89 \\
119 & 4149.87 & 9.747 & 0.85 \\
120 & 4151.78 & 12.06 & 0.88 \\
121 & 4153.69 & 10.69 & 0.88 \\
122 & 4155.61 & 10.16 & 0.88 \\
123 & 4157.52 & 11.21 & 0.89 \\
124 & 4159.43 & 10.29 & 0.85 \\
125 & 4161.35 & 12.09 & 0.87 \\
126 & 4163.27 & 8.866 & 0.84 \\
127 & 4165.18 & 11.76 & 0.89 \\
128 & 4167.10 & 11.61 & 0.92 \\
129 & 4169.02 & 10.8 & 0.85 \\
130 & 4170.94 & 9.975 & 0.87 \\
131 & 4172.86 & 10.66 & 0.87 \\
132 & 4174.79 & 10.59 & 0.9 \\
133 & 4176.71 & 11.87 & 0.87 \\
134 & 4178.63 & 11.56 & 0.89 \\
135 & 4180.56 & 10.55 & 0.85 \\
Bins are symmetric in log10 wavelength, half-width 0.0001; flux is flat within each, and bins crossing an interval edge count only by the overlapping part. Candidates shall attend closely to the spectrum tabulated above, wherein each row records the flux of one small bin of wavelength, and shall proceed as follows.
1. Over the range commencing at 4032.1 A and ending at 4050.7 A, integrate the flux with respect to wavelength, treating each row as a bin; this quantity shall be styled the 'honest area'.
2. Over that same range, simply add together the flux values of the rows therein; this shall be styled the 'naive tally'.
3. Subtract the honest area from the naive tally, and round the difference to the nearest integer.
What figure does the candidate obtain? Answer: -94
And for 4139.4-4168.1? -146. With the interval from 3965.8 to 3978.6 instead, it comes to -51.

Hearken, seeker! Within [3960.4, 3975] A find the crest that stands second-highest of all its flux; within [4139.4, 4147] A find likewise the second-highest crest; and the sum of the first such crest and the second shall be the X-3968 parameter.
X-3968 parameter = 20.4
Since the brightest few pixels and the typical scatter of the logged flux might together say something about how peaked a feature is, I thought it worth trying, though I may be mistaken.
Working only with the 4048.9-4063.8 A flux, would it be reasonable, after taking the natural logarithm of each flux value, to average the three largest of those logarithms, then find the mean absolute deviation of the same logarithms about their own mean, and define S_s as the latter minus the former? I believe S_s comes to -2.330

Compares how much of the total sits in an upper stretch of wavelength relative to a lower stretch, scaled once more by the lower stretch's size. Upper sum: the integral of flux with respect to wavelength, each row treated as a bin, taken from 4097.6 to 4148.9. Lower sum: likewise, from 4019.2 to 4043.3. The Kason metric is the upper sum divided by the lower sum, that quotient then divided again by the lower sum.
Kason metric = 0.007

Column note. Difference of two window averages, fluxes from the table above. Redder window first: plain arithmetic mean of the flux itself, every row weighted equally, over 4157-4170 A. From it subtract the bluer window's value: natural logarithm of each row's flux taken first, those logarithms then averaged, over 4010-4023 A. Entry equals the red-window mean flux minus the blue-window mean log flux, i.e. 8.54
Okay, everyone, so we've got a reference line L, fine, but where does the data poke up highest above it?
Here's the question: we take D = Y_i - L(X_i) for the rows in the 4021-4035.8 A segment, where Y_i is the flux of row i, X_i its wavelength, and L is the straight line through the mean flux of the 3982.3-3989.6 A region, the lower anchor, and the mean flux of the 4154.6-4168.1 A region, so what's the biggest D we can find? 1.79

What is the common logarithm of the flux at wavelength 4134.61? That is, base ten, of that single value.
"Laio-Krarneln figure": 1.03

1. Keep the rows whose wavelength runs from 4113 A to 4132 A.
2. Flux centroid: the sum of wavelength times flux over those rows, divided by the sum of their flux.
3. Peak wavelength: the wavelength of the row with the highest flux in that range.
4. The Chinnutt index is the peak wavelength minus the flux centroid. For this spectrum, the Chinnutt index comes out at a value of -2.9 A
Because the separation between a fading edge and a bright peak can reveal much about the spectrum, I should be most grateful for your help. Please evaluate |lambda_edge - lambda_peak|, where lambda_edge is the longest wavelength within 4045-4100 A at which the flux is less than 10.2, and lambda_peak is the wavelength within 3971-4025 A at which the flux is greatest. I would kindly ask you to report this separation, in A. 95.1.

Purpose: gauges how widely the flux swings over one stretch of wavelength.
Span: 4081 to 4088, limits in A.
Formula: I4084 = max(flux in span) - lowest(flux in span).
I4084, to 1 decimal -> 1.9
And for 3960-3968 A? 1.1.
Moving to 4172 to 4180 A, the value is 1.3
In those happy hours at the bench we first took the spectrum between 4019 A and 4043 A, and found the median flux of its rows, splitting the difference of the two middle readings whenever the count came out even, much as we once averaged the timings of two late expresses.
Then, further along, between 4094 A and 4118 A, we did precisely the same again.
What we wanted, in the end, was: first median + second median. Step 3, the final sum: 20.64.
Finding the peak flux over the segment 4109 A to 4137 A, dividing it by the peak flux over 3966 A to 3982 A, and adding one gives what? 1.98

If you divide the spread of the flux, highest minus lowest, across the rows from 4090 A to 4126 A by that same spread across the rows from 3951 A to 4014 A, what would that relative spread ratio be 1.6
